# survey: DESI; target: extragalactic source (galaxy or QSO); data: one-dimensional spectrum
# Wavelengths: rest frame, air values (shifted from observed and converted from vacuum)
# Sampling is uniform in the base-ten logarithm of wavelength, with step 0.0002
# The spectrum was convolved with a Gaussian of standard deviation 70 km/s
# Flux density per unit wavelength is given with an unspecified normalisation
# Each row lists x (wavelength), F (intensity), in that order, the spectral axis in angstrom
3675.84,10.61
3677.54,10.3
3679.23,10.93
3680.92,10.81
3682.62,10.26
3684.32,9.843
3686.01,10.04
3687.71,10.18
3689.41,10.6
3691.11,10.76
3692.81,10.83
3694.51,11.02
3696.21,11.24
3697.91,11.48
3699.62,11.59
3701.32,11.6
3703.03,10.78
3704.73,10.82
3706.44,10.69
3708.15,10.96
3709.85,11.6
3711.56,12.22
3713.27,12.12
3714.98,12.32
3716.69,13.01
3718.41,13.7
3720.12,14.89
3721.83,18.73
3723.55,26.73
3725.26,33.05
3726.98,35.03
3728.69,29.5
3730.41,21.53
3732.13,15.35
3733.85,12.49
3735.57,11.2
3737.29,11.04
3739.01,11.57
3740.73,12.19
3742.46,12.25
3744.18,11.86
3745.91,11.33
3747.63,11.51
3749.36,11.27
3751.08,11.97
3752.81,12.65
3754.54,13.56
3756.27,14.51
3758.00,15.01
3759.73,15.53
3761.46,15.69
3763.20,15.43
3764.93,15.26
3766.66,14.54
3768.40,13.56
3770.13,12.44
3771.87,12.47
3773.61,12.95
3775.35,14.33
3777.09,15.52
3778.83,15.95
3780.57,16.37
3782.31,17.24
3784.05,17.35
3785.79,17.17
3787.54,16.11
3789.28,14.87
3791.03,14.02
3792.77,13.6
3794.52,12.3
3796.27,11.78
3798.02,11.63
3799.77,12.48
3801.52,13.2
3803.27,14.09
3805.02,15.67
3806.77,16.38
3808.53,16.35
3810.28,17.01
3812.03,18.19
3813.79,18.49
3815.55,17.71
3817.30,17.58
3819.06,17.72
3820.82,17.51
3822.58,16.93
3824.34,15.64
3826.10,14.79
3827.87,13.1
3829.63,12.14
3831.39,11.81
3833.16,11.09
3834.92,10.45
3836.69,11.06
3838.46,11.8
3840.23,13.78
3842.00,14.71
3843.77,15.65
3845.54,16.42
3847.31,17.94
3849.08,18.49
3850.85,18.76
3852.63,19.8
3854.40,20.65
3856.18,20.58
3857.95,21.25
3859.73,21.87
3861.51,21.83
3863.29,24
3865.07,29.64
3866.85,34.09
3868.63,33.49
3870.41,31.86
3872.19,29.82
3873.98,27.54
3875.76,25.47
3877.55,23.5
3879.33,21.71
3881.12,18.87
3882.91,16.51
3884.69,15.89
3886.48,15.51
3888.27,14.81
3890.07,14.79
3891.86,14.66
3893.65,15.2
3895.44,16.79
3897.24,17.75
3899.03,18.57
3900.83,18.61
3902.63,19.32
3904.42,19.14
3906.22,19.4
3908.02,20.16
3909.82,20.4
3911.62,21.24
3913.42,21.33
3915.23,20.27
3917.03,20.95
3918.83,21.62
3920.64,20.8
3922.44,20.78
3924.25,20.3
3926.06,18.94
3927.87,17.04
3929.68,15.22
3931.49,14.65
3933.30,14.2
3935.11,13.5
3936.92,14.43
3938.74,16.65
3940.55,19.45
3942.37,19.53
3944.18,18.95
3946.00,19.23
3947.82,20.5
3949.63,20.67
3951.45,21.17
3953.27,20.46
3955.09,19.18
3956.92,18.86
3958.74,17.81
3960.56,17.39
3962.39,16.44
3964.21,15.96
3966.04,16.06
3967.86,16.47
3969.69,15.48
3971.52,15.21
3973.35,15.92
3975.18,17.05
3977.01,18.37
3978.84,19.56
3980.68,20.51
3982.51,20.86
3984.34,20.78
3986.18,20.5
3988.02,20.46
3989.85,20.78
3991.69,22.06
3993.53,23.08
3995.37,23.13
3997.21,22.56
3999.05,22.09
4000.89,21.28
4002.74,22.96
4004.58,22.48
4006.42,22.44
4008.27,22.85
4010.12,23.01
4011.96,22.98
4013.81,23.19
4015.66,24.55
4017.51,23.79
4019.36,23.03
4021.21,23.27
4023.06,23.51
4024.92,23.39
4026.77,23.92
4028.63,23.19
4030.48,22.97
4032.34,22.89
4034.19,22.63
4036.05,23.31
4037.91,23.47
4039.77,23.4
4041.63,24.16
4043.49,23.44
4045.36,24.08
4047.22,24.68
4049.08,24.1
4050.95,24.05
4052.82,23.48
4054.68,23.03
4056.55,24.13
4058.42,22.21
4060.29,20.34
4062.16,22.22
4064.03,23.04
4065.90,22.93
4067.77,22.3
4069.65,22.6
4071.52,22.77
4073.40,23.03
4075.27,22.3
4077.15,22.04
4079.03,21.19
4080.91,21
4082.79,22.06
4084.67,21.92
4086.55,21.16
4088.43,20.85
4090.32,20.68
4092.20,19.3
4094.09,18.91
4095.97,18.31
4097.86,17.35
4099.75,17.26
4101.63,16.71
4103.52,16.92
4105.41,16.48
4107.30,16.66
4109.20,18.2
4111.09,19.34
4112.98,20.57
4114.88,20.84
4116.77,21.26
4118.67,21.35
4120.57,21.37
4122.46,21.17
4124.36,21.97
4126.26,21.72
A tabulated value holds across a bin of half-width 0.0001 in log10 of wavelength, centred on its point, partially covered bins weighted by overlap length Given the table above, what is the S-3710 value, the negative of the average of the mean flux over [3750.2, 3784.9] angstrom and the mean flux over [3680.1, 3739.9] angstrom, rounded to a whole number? -14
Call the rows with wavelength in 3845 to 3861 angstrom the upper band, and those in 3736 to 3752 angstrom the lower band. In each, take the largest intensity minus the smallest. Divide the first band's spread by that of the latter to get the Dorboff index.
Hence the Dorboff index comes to 4.5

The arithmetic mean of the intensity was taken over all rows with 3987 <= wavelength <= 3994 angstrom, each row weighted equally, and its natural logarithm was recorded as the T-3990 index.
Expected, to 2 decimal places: 3.07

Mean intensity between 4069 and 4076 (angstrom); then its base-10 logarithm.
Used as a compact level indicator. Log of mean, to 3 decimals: 1.356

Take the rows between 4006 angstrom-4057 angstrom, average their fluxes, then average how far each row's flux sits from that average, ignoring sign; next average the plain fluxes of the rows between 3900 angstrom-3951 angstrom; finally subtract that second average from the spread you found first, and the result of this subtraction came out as -18.4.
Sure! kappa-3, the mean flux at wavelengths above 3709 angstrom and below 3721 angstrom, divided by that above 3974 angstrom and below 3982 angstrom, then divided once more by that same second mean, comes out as 0.036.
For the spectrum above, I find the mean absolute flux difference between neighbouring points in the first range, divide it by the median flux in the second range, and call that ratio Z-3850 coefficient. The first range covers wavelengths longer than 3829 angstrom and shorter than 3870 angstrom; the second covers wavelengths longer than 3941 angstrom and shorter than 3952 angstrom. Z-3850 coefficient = 0.059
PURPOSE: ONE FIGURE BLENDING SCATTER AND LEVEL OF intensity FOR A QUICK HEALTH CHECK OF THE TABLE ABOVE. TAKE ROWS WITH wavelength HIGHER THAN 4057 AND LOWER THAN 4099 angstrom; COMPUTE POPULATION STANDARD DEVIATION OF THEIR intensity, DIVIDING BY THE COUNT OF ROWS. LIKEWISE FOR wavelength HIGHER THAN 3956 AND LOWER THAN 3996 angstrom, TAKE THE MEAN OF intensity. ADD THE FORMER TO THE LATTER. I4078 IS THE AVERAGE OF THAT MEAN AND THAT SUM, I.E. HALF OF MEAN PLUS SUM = 19.5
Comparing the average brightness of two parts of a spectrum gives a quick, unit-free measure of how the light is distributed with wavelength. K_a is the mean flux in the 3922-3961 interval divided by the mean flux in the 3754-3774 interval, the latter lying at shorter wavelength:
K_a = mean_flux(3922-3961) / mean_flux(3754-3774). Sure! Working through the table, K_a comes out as 1.27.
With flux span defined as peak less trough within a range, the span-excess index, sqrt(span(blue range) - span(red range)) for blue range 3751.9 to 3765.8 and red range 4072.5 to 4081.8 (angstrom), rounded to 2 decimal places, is 1.00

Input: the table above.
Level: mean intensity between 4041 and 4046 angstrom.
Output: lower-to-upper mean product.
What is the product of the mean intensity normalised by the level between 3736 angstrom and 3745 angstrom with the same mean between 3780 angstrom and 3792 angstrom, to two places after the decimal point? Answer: 0.33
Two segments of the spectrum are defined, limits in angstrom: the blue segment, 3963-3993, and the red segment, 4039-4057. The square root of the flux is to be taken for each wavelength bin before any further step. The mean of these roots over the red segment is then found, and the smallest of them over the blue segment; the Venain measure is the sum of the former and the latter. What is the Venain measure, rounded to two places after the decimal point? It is 8.78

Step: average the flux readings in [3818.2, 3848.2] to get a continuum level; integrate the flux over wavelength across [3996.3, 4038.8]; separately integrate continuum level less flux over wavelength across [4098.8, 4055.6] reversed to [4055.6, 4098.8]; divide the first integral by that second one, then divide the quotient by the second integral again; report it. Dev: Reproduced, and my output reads 0.0103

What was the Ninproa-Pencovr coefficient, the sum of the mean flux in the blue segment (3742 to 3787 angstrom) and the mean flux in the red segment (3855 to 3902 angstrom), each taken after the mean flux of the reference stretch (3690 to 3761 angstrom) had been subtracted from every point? 7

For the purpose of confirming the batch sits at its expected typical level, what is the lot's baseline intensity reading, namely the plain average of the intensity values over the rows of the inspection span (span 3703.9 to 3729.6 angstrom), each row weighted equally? 18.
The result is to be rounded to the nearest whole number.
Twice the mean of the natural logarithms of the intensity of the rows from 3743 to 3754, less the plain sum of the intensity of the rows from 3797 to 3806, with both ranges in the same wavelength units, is -62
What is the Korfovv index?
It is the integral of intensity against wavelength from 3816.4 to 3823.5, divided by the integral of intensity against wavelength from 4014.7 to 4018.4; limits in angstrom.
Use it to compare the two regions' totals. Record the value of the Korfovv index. 1.4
